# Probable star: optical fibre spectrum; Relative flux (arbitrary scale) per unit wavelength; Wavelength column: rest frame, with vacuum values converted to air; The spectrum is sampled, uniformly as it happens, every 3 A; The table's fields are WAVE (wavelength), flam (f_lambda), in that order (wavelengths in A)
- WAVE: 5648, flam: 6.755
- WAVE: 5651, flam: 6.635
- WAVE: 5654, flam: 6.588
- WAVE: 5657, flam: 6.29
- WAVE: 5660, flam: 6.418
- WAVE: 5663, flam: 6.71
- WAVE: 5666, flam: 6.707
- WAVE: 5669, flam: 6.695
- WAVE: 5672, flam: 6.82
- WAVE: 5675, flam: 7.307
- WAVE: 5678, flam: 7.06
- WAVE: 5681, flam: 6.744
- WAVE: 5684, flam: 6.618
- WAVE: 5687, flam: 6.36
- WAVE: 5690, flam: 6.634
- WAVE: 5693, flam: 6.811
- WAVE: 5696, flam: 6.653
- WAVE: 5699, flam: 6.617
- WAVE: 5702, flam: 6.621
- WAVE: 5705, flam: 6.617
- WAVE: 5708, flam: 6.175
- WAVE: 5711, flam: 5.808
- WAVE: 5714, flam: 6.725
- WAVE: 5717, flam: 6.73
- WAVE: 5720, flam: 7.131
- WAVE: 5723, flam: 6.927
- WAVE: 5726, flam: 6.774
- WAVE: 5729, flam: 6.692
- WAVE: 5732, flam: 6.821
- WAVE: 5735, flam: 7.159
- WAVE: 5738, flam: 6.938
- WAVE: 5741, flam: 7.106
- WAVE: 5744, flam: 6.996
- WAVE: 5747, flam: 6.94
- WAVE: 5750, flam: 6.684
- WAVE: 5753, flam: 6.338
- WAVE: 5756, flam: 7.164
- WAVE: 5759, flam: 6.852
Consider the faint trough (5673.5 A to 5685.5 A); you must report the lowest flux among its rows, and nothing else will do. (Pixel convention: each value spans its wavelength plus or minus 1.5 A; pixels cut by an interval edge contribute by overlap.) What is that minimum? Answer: 6.618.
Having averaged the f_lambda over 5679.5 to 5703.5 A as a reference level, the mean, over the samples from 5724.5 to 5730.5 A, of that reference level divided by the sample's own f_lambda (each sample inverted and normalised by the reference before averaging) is 0.985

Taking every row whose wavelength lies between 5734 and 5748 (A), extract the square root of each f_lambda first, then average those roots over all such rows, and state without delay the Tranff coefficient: 2.65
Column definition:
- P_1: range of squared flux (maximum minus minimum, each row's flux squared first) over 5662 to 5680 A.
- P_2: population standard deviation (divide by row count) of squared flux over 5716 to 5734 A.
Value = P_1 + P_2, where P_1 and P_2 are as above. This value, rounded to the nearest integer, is 11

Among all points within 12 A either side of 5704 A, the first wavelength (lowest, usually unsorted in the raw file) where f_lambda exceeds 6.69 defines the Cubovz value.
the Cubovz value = 5693 A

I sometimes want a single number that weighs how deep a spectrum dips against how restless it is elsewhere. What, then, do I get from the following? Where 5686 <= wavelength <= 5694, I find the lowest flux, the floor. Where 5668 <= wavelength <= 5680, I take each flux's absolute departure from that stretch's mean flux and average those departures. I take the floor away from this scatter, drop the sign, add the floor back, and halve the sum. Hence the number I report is 6.25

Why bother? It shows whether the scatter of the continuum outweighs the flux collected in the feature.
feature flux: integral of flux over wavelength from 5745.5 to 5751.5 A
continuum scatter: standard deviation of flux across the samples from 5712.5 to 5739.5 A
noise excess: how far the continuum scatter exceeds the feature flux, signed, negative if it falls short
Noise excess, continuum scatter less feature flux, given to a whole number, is -41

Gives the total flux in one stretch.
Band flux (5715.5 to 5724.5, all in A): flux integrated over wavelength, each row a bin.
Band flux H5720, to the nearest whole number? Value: 62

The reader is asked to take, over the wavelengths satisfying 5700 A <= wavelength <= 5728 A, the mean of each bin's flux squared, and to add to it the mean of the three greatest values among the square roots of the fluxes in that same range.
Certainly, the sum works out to 46.5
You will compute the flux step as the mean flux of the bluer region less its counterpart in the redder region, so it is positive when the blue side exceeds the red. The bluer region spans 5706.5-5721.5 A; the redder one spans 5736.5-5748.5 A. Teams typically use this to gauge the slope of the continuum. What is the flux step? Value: -0.5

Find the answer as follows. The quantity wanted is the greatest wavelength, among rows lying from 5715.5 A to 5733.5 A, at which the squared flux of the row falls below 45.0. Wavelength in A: 5729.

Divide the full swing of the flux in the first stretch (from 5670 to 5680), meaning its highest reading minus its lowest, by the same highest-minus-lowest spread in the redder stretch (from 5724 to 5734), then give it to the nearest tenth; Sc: 3.8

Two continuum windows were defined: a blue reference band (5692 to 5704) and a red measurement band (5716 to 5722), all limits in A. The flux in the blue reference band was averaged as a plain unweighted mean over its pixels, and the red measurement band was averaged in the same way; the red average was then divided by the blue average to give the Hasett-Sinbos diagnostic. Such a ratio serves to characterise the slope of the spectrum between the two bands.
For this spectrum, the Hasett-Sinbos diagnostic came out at 1.04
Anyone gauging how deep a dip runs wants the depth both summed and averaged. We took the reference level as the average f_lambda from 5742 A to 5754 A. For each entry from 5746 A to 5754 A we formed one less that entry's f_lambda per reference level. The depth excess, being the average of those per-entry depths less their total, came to -0.03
